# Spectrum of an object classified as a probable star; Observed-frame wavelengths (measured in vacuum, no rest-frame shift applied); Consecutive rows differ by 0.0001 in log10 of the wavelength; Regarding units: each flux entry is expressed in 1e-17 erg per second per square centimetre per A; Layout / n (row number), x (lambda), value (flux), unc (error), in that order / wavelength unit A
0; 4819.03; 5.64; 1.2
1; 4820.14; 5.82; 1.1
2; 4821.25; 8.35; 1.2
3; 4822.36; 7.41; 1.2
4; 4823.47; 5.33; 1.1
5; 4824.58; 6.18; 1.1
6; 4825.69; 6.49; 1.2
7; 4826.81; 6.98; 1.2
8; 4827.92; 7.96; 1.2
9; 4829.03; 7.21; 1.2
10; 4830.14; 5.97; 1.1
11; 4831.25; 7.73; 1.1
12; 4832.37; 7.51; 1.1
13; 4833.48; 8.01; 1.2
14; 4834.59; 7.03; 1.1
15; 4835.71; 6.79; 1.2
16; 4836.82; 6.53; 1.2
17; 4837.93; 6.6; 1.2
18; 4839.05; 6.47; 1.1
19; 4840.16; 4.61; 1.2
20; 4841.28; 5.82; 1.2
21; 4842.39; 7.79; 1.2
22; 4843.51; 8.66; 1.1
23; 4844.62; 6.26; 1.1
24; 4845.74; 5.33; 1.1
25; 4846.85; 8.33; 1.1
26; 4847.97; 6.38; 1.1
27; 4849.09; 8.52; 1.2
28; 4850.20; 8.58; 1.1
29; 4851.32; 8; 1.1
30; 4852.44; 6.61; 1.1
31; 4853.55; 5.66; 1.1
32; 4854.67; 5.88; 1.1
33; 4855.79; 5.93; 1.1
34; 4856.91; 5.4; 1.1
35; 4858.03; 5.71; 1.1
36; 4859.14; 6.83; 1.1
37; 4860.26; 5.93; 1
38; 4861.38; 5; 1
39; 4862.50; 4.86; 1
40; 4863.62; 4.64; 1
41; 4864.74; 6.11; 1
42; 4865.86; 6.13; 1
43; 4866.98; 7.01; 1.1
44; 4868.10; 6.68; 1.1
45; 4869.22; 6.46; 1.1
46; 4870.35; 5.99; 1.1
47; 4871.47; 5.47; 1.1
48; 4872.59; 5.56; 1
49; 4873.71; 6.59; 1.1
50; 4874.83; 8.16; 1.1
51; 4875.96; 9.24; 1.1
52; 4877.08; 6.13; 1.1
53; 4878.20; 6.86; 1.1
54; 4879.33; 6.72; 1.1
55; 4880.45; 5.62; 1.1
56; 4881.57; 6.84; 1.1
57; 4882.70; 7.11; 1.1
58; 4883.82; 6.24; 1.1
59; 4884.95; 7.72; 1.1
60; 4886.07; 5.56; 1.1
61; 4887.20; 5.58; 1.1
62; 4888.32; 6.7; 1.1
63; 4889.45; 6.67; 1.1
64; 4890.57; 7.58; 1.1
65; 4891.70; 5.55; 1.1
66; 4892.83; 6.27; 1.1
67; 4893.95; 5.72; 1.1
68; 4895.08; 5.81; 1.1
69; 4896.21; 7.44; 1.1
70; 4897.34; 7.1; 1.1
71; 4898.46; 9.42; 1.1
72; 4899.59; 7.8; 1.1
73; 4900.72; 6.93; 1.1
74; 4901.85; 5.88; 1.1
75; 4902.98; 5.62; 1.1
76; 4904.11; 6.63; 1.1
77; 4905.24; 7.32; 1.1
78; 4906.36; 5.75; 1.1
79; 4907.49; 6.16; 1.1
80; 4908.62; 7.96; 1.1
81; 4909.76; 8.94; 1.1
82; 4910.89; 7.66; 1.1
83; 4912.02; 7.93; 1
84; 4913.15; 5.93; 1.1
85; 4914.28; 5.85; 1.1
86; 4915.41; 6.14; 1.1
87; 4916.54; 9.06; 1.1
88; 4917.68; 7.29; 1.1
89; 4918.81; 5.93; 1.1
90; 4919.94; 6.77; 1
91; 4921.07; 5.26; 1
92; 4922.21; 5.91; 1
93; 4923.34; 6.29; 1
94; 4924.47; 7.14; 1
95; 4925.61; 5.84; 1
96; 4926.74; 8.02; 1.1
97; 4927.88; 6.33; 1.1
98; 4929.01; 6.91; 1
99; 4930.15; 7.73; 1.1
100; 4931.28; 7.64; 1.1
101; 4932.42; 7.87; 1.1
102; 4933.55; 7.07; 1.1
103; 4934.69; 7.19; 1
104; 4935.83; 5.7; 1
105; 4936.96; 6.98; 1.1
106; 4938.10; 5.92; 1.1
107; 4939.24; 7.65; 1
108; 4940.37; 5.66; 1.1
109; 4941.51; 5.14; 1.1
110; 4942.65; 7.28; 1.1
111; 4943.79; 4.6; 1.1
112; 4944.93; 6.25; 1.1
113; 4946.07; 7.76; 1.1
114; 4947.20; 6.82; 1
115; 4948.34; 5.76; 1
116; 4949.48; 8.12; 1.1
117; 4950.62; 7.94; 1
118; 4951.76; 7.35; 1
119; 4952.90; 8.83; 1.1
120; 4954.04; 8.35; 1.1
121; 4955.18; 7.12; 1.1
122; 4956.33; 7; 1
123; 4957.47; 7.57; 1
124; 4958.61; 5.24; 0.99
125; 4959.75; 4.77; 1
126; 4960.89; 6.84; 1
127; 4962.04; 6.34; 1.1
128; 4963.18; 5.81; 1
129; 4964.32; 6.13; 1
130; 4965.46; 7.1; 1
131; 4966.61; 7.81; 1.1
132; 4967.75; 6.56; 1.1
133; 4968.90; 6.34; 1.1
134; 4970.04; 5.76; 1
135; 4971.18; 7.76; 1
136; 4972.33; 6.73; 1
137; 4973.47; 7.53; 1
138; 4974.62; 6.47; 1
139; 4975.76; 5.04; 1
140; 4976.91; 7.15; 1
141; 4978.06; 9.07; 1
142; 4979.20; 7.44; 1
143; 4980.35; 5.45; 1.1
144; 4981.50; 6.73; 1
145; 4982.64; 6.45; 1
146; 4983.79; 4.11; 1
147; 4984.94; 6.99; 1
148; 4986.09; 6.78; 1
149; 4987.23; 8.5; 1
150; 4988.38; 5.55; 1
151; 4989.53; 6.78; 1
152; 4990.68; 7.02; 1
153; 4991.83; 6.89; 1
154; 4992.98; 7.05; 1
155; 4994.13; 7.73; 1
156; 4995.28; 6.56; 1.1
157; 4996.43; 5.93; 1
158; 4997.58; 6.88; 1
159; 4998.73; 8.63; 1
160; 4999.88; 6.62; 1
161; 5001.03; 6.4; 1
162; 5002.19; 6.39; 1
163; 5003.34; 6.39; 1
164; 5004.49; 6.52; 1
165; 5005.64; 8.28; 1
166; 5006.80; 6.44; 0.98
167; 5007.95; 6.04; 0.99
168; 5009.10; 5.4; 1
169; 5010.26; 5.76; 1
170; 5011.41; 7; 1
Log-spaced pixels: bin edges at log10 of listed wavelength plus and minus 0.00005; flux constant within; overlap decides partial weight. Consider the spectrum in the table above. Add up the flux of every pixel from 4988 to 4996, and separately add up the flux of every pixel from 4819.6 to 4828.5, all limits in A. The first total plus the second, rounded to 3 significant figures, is 102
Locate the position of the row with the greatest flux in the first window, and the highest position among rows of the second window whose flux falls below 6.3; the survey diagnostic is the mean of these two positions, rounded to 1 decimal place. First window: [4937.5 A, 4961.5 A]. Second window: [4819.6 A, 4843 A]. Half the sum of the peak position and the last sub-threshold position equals 4897.1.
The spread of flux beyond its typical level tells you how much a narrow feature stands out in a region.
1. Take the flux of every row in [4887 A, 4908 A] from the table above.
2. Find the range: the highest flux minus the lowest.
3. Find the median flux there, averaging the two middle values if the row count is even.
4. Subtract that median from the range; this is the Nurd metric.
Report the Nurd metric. -2.8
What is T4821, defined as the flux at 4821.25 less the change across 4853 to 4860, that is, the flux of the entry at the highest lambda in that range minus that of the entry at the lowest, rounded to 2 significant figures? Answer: 7.2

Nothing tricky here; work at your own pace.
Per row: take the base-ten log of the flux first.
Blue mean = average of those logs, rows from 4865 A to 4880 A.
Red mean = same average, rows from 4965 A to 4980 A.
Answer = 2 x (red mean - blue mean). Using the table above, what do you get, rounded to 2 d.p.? 0.04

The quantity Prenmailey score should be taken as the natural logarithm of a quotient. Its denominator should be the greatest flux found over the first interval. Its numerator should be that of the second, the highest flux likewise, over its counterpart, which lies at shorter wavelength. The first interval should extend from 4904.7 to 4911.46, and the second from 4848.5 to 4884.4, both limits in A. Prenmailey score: 0.033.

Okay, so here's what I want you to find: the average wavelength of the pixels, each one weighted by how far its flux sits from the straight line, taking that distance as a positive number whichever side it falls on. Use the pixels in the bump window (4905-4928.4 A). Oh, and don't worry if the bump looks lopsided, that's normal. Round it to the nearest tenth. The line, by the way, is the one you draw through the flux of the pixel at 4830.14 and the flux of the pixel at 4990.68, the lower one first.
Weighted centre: 4915.4 A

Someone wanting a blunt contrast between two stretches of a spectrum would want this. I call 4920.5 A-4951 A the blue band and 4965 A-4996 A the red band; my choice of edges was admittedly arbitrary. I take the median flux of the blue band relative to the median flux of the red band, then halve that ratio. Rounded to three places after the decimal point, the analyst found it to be 0.510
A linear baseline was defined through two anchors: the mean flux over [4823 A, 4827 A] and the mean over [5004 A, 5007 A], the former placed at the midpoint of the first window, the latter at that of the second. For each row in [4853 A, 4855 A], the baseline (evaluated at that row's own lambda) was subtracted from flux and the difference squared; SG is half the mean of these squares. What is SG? 0.2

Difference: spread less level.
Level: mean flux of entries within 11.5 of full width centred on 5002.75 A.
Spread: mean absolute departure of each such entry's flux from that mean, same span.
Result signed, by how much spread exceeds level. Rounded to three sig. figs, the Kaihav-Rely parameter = -6.22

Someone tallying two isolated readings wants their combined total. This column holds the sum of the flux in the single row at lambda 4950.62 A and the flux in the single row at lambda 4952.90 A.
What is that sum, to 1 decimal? 16.8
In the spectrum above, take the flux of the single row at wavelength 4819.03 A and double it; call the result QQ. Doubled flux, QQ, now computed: 11.3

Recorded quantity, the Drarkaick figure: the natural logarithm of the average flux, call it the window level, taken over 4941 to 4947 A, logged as 1.83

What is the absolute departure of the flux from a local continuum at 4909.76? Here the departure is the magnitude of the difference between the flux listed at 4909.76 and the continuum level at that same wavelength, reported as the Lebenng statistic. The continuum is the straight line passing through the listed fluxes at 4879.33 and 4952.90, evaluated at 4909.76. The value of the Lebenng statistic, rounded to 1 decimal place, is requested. 1.3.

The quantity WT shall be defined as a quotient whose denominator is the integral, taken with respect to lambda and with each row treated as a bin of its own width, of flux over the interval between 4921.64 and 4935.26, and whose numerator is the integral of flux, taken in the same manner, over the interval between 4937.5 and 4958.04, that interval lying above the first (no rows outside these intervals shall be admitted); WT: 1.5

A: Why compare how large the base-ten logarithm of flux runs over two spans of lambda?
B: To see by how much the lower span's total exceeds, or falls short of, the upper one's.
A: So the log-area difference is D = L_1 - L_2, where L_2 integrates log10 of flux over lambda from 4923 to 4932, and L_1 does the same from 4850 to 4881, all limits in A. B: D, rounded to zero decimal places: 17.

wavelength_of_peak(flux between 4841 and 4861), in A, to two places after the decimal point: 4843.51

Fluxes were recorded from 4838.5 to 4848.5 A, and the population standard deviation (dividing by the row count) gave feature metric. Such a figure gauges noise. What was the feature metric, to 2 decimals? 1.29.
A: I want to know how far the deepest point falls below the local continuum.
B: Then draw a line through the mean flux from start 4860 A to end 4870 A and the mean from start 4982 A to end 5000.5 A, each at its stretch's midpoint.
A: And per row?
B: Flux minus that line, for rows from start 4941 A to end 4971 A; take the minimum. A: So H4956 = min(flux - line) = -1.8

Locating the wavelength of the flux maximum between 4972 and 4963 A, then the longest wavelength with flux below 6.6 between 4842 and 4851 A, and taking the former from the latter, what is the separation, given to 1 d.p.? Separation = -118.6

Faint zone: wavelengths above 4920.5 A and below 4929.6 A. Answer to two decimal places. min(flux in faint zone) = 5.26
